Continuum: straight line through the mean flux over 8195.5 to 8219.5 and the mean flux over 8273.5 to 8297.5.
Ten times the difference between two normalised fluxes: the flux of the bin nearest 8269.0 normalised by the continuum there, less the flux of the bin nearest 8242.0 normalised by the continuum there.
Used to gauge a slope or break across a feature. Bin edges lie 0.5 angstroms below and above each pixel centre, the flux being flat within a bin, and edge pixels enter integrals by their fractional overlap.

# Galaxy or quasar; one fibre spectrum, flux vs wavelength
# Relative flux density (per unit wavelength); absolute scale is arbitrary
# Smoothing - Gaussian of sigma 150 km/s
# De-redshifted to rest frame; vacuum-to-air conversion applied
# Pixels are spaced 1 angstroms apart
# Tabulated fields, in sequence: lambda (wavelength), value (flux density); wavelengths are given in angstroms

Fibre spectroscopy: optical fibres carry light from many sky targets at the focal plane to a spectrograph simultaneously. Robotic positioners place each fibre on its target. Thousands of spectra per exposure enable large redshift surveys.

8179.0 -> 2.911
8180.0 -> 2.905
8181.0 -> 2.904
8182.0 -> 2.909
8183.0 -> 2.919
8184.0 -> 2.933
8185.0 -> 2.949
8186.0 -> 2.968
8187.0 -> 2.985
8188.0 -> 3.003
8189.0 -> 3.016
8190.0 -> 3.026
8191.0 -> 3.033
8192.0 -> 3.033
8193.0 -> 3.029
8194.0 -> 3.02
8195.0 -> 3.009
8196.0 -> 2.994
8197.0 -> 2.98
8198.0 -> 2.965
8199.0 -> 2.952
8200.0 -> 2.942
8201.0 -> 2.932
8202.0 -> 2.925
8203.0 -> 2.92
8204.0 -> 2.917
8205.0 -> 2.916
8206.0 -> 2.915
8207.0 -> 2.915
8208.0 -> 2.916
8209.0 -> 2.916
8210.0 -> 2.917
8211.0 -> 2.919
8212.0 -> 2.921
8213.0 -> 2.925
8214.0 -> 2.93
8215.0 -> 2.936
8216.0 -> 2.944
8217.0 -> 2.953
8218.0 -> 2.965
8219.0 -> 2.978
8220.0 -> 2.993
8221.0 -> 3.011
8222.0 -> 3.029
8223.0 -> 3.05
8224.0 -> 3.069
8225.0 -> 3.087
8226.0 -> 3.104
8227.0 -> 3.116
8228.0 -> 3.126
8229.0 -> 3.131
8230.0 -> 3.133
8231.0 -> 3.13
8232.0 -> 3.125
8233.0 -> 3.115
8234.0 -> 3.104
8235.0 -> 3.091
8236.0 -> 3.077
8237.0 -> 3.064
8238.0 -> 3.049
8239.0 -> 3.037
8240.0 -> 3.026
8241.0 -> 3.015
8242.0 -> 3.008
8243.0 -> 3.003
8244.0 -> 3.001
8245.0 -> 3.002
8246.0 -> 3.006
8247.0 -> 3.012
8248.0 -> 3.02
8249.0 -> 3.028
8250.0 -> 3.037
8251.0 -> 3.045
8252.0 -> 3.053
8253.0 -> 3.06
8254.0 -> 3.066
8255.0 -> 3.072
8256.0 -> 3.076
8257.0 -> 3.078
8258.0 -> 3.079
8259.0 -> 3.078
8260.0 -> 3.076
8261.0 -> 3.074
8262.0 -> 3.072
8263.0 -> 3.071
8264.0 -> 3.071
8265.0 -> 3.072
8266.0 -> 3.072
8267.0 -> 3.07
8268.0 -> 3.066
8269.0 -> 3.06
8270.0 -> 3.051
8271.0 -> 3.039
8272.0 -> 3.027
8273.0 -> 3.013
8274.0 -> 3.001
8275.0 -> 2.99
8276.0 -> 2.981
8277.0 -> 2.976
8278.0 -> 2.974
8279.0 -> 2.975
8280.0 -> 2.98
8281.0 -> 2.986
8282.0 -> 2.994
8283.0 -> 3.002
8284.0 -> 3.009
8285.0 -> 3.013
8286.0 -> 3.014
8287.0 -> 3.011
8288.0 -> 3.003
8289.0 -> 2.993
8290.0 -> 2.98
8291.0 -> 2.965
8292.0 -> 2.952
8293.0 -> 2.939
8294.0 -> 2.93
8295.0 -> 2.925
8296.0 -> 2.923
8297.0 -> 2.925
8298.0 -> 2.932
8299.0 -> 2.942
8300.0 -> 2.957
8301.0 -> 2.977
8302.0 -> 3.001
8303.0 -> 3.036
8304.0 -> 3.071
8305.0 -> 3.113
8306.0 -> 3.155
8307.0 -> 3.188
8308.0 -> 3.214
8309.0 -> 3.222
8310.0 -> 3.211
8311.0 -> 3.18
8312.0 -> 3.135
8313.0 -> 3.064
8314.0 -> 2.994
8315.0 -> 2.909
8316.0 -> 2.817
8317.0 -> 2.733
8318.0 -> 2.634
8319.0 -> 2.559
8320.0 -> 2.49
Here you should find 0.13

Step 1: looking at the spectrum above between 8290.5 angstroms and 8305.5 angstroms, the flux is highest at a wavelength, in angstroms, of 8305.0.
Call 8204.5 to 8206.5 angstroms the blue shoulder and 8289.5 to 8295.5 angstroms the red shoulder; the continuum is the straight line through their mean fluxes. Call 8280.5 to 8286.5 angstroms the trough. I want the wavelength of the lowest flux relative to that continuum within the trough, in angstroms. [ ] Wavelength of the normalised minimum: 8281.0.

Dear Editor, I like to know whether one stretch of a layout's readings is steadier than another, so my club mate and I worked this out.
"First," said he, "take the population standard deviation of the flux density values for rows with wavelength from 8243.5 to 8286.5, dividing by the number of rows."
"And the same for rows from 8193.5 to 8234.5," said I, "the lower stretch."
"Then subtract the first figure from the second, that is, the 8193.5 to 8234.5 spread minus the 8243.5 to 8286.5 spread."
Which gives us 0.043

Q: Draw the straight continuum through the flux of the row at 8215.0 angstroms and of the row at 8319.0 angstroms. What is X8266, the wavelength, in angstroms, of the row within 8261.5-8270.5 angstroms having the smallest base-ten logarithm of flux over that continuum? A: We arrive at 8262.0 angstroms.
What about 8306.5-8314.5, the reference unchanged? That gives 8314.0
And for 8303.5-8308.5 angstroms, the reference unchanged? 8304.0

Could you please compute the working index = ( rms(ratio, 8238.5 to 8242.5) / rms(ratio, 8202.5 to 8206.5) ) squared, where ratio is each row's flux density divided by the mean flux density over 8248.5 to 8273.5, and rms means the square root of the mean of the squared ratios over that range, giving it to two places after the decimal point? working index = 1.07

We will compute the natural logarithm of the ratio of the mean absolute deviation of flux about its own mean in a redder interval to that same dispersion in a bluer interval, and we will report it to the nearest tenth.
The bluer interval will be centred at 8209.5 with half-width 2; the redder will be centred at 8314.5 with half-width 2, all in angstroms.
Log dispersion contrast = 4.4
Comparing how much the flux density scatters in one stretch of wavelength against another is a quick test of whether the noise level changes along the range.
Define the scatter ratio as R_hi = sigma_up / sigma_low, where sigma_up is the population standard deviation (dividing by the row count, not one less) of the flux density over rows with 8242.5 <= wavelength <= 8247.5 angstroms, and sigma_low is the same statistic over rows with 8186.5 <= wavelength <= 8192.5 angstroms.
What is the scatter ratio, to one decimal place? 0.2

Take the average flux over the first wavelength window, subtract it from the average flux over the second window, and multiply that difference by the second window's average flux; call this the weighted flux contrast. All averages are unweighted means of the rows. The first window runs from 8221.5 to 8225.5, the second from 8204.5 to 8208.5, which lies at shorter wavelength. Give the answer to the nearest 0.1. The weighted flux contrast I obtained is -0.4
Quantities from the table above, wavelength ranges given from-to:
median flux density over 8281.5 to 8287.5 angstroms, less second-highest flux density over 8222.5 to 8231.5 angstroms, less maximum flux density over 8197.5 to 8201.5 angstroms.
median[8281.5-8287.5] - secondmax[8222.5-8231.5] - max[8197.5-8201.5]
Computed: -3.09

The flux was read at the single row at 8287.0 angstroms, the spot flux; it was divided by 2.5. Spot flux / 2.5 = 1.20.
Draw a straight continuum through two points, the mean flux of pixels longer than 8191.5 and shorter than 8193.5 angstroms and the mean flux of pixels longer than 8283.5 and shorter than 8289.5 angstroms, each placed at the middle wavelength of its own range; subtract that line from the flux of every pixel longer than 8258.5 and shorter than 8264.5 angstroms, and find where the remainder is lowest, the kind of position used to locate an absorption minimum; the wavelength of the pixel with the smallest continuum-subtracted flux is 8263.0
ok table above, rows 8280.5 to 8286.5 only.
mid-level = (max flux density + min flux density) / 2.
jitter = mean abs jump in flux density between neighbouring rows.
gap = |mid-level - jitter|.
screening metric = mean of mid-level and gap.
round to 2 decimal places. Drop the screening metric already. 3.00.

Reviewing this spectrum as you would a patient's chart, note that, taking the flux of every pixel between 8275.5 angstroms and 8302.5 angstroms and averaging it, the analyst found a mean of 2.97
